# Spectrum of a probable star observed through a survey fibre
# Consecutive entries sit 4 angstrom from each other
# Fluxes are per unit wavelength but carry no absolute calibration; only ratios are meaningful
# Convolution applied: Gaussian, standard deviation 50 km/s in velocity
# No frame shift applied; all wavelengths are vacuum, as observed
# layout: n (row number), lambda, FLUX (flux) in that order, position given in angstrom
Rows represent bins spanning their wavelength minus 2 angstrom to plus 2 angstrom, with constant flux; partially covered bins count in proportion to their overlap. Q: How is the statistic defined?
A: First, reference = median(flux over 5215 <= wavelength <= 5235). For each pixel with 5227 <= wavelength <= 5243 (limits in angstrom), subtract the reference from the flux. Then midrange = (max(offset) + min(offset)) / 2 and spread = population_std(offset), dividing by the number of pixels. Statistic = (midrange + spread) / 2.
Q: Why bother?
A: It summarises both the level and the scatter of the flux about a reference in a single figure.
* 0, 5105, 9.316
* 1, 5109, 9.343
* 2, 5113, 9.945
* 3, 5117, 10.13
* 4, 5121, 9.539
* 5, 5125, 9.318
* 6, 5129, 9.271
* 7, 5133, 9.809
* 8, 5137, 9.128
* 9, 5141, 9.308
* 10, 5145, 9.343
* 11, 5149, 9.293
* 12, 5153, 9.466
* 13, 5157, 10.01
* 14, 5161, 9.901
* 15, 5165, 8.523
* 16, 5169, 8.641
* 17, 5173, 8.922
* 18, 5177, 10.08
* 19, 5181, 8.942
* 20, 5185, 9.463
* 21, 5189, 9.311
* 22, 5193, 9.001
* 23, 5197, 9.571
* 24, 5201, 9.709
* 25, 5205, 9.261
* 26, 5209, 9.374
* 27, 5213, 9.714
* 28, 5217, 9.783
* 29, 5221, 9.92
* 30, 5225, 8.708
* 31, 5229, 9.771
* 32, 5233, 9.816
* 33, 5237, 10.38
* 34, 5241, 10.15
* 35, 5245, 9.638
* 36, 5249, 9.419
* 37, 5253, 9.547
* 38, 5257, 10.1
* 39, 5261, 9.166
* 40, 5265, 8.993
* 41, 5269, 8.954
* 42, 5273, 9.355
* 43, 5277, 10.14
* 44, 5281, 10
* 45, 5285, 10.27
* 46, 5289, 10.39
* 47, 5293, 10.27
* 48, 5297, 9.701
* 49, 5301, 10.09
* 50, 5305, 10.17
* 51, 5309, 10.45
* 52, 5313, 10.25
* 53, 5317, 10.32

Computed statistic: 0.27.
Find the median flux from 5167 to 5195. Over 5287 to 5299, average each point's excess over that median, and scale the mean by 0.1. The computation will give 0.11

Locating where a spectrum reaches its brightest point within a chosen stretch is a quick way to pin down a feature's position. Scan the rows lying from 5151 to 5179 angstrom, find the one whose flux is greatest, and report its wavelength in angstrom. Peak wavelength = 5177 angstrom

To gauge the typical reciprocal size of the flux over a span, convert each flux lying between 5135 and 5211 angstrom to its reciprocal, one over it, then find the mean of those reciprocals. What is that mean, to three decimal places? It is 0.107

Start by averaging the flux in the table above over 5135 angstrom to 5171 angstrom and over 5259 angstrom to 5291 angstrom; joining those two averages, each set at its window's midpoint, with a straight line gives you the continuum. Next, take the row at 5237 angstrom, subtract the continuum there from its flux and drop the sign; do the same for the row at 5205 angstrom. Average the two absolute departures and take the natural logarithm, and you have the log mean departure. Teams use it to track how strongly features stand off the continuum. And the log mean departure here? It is -0.67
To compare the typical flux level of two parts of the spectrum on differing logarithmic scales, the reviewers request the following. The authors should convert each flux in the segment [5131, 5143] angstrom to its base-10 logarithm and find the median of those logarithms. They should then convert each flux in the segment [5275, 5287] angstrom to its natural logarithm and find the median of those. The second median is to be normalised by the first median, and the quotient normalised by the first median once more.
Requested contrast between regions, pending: 2.47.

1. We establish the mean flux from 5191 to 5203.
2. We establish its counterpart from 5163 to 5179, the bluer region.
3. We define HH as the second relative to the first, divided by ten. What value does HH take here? 0.096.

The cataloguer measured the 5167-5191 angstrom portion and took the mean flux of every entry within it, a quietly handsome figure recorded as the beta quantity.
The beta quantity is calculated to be 9.2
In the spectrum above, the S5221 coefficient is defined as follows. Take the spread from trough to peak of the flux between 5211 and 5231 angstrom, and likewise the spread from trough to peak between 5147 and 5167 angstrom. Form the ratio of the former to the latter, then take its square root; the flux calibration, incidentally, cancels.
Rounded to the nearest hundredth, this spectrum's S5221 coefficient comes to 0.90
